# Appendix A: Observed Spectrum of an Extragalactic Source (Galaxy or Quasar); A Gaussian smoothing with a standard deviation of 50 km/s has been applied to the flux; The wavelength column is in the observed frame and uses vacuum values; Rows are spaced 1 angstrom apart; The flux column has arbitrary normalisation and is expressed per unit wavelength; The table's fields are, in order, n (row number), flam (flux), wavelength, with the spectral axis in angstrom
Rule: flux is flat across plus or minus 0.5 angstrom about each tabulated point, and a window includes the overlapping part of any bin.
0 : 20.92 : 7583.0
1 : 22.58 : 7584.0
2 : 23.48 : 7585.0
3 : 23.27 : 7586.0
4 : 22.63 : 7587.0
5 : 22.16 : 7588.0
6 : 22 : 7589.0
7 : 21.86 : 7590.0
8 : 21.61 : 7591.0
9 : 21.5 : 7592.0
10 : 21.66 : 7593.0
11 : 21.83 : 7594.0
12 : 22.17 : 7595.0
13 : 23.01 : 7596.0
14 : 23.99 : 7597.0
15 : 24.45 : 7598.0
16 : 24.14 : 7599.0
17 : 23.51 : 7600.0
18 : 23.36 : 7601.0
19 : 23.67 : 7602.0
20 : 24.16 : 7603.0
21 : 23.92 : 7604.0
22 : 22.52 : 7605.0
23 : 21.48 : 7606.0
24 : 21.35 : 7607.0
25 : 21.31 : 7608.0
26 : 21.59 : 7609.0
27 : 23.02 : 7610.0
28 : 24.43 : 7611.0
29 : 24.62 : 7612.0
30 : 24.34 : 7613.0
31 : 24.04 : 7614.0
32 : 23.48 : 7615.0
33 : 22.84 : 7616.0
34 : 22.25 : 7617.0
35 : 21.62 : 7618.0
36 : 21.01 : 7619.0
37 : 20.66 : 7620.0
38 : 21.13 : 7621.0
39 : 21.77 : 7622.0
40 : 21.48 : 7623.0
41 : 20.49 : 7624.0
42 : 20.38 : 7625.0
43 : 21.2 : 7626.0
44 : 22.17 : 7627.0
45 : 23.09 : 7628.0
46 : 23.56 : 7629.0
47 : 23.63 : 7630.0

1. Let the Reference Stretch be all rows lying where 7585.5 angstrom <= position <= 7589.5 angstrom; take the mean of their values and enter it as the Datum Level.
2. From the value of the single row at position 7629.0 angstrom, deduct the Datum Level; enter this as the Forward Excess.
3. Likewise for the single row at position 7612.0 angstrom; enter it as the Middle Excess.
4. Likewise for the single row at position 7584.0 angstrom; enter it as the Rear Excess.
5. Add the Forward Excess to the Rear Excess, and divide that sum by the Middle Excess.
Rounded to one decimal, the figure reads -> 0.5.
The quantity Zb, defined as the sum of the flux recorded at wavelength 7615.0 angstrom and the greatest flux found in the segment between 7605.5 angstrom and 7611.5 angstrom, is 48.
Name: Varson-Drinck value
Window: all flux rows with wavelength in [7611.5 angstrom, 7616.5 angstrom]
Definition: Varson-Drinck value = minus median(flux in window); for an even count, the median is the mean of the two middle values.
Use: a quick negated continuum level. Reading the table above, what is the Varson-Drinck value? -24.04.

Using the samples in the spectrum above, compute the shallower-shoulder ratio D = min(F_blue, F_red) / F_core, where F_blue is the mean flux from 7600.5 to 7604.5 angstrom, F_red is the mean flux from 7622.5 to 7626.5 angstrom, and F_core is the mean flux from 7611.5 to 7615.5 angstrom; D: 0.866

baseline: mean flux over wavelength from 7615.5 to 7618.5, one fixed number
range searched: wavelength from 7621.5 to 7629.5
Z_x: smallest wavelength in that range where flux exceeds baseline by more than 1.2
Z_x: 7629.0 angstrom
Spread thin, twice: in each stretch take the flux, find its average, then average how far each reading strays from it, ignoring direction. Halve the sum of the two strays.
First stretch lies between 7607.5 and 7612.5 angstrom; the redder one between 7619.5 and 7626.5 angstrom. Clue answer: 0.83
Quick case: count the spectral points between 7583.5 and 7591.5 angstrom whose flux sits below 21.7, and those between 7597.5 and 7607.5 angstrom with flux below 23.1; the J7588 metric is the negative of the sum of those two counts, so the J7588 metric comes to -4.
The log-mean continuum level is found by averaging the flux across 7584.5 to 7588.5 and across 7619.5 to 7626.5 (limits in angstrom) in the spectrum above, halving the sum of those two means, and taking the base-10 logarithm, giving 1.34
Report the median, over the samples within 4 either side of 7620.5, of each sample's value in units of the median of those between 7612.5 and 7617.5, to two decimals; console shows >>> 0.91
